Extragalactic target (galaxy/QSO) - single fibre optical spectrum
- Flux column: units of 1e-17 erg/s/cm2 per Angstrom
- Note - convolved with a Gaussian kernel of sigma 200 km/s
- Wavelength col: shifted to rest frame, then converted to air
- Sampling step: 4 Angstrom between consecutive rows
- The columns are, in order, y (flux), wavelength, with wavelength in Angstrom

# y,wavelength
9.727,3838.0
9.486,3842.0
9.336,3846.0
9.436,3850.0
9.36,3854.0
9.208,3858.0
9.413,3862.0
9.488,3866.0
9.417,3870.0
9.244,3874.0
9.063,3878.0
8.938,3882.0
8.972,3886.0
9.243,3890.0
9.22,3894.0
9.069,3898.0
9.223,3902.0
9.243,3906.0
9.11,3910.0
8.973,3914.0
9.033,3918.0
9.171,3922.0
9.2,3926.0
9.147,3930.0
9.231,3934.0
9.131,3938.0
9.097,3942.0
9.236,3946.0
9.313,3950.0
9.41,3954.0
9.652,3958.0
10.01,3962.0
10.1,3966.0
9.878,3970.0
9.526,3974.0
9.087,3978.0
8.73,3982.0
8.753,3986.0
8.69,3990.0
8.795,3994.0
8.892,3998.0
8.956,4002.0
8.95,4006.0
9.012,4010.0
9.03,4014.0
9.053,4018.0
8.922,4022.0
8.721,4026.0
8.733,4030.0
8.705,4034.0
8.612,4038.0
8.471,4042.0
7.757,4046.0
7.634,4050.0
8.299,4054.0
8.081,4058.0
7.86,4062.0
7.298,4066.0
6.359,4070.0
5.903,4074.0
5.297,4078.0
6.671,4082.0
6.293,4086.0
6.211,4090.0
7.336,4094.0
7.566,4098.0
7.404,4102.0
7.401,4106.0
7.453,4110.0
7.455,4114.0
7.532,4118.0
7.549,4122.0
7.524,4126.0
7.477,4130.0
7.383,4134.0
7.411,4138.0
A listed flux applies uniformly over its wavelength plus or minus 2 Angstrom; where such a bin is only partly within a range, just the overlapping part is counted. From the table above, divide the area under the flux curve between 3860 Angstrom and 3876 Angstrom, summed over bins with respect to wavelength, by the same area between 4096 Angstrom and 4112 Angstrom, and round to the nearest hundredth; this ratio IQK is 1.26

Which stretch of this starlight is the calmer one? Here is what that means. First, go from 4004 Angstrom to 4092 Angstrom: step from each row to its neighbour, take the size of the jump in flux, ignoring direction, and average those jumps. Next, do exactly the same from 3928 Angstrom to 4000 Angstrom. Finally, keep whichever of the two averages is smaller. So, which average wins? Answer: 0.17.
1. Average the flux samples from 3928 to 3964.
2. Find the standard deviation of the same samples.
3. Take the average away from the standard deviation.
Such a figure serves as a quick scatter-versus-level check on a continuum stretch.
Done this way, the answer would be -9.1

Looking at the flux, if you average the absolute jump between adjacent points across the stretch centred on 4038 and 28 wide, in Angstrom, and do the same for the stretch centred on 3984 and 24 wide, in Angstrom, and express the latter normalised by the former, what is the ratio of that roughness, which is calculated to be 1.1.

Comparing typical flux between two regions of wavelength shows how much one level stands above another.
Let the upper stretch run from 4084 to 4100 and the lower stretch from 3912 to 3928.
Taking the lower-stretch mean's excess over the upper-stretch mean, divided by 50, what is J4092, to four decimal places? 0.0449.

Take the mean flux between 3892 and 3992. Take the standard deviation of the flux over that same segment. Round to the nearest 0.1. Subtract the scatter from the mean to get 8.9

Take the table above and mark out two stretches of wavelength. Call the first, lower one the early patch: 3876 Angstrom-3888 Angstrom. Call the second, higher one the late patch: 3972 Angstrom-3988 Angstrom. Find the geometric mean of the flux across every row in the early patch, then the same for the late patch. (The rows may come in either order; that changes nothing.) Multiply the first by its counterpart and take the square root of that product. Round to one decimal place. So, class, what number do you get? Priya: 9.0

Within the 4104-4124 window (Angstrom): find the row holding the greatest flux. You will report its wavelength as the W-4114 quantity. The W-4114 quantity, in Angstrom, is 4122.0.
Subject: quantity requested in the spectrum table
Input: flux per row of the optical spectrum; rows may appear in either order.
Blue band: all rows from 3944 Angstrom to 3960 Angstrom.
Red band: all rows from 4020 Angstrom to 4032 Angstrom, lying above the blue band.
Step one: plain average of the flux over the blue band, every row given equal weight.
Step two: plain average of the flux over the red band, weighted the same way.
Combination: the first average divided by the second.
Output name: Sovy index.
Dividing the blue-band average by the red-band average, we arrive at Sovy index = 1.07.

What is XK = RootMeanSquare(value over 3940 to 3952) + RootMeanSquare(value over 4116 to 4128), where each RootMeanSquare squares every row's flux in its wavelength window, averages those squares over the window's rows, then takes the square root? 16.8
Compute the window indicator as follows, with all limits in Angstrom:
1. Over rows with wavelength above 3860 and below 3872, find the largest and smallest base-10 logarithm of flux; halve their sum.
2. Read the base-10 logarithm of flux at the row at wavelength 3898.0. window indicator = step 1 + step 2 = 1.93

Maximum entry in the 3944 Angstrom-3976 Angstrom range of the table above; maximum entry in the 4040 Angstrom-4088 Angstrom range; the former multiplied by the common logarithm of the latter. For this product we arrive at 9.37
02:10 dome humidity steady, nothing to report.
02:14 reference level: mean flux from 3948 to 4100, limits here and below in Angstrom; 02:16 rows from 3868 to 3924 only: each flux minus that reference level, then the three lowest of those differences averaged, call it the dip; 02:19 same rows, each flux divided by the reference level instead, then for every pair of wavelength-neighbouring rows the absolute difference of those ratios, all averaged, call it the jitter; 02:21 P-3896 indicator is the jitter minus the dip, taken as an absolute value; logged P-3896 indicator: 0.62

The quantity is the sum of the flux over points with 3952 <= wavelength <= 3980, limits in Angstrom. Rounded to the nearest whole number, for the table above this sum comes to 68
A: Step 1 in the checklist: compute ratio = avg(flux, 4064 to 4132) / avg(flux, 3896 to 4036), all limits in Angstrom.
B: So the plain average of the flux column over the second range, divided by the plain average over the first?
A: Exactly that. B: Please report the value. 0.76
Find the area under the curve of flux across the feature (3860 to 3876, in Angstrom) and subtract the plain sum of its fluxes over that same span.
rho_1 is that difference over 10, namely 11.3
